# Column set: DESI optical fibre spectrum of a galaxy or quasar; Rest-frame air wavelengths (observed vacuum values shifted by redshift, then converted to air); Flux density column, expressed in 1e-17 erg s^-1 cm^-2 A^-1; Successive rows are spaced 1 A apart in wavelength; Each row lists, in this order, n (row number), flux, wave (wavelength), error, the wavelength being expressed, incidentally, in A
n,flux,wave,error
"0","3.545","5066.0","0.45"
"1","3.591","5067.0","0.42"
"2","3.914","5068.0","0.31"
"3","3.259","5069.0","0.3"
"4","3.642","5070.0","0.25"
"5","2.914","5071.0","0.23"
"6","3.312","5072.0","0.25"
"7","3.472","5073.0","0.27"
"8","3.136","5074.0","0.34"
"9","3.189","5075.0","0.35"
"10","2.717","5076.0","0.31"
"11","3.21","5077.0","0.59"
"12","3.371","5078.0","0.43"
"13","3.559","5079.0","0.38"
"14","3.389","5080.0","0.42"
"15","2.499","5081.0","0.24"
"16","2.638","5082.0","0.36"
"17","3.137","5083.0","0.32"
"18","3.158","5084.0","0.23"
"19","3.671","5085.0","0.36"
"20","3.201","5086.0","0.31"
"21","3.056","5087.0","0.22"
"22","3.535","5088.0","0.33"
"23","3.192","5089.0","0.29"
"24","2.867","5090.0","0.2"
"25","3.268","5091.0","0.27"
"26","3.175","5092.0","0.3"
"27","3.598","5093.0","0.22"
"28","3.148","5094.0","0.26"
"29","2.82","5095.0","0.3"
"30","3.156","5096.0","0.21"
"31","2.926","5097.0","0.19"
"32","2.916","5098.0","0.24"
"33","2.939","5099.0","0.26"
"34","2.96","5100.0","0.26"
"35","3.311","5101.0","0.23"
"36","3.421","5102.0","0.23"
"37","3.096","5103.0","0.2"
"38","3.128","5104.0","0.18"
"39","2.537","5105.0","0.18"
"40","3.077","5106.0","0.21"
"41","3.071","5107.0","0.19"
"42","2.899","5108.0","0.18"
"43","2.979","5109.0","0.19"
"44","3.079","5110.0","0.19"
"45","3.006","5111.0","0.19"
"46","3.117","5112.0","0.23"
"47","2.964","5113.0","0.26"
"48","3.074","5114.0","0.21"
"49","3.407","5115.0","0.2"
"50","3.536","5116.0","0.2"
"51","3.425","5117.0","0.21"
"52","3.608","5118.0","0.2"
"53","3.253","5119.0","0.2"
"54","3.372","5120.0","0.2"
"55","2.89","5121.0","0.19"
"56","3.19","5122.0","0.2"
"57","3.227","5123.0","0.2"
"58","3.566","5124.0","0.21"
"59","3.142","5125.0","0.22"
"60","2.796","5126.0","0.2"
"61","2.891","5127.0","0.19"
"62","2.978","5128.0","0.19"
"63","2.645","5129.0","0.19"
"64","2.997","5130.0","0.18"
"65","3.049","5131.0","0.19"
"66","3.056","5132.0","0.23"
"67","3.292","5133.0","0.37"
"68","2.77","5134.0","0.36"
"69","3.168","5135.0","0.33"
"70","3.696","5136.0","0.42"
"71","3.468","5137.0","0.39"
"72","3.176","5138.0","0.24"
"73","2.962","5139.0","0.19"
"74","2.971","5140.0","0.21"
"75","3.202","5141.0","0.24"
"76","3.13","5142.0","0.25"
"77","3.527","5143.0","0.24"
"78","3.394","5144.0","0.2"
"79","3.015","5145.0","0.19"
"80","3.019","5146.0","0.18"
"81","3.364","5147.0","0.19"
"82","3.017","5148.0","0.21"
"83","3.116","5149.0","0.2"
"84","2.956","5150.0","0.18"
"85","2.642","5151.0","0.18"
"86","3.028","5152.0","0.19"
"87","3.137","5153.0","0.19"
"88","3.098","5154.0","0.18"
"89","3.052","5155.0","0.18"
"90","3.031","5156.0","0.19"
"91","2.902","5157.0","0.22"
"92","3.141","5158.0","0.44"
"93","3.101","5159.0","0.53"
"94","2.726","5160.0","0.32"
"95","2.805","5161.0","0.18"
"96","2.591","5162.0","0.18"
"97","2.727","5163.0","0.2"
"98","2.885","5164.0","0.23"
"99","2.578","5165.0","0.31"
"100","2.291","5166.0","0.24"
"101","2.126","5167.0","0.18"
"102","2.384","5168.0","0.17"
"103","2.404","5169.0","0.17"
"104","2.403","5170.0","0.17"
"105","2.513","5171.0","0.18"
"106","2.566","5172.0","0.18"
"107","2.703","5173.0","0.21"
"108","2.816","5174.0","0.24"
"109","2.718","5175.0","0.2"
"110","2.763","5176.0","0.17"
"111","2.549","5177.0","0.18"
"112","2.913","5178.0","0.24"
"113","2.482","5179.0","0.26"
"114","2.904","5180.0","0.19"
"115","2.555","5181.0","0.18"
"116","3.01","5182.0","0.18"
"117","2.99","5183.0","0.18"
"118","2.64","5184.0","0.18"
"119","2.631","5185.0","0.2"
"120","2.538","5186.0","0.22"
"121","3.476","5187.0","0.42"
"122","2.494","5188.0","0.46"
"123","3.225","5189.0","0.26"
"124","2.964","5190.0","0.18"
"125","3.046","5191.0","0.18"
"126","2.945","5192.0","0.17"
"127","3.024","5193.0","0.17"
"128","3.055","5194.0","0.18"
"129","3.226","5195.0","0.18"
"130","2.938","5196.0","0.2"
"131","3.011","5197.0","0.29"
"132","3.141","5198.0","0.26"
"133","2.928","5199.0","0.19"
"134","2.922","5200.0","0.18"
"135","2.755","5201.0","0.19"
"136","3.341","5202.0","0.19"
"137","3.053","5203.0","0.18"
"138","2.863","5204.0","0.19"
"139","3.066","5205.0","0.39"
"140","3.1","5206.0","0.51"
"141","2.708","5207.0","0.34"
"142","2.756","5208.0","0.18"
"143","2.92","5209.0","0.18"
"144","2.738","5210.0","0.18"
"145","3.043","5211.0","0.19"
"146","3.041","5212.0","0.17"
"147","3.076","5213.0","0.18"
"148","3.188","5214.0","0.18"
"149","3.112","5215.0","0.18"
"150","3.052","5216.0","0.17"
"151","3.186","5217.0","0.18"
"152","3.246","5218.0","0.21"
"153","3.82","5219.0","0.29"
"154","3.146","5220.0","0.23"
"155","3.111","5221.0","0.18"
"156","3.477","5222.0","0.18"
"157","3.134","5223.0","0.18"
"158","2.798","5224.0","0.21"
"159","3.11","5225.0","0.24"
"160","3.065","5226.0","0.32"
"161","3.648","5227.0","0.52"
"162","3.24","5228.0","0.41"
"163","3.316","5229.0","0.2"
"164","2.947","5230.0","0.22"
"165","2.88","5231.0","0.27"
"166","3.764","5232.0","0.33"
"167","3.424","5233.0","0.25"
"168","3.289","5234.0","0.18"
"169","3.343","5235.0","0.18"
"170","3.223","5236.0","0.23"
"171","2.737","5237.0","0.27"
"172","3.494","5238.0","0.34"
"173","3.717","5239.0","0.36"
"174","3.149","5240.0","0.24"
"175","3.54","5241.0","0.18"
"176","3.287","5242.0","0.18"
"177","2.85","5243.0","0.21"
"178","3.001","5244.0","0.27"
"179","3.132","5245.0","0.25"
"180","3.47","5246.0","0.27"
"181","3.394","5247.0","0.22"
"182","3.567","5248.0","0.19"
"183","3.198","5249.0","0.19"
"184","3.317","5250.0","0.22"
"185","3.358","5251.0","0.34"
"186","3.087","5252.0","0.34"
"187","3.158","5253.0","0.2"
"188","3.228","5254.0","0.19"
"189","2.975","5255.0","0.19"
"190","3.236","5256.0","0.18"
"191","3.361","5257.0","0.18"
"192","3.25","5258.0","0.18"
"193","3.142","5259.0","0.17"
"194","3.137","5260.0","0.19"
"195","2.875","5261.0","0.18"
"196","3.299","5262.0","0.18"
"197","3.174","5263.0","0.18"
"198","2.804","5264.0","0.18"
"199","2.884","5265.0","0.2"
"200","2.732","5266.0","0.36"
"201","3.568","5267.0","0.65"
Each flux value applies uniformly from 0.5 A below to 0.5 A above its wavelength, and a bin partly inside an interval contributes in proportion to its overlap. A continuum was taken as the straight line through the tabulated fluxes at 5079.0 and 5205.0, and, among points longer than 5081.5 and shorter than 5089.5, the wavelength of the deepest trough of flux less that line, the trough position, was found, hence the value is 5082.0 A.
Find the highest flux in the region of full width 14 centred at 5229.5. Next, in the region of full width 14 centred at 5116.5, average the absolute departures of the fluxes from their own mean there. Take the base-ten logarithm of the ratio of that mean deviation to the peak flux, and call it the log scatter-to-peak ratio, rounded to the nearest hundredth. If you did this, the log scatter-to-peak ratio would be -1.32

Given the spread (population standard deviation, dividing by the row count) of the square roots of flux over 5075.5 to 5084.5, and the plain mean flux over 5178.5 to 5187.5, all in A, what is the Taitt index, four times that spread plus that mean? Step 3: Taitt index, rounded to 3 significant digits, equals 3.21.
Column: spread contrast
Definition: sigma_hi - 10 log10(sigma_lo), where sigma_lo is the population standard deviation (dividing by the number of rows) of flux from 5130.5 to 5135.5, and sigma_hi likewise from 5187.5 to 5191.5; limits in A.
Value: 7.9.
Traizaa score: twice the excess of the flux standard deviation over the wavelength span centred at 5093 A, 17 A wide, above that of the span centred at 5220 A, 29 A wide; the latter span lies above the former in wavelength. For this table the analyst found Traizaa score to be -0.05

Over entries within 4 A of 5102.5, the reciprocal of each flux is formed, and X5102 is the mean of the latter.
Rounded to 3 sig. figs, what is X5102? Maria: 0.329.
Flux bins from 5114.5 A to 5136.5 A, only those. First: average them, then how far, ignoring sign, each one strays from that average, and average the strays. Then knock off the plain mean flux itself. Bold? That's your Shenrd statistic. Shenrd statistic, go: -2.94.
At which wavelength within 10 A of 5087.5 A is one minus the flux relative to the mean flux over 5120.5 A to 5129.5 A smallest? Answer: 5085.0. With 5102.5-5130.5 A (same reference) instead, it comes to 5118.0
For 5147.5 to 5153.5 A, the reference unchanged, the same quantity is 5153.0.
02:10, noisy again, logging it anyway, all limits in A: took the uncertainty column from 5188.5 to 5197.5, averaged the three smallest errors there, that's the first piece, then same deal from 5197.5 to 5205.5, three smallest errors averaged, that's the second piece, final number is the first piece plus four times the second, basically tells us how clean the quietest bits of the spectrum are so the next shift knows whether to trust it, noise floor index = 0.91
